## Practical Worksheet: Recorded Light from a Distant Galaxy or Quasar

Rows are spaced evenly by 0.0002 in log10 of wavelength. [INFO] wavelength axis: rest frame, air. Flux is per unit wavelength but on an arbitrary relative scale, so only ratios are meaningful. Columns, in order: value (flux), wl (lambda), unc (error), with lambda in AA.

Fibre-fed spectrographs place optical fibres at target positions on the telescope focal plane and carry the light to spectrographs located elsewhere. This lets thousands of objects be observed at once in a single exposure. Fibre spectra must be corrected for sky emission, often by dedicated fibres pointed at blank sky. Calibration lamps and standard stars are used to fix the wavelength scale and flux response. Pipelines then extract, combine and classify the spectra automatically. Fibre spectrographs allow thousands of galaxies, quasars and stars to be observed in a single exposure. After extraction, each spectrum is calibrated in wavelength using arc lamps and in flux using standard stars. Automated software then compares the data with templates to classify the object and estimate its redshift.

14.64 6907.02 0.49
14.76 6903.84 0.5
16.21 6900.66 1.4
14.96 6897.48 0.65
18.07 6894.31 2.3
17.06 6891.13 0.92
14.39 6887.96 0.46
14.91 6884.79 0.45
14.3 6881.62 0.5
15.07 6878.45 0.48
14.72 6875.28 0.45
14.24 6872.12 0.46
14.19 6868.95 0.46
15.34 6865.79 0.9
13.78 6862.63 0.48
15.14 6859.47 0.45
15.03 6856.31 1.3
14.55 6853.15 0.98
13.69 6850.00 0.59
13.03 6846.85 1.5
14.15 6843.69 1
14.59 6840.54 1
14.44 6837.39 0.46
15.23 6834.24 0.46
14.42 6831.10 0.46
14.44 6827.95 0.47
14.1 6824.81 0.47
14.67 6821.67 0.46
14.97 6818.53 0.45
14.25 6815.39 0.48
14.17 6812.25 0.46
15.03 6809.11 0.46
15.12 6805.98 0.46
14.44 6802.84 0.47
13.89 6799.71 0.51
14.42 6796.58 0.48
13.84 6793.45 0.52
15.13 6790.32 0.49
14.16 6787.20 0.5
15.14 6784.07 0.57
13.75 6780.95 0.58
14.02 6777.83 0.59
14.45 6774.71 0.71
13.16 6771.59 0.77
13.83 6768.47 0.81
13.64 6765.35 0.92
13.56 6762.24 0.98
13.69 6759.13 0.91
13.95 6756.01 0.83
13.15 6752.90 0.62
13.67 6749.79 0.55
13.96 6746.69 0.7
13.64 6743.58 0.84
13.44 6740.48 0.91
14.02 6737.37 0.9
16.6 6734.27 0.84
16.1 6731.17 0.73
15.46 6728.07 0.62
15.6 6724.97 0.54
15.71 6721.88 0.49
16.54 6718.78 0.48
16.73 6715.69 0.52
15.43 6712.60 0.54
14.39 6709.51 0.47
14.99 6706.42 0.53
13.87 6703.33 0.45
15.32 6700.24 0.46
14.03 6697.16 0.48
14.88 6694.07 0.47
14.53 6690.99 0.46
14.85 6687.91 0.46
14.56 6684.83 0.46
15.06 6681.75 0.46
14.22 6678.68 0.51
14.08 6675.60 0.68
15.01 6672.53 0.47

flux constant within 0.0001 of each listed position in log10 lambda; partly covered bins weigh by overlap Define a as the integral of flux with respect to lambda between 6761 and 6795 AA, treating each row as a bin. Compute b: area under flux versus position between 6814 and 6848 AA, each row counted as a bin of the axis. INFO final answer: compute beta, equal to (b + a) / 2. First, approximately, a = 478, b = 490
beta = 484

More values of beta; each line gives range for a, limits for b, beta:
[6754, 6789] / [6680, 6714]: 494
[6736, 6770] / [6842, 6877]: 484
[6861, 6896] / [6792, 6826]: 510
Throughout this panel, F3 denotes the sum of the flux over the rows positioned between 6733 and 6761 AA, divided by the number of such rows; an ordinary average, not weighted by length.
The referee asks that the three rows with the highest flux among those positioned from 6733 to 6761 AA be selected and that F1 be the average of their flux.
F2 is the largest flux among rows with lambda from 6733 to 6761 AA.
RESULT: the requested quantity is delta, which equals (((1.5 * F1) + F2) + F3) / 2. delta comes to 26.5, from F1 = 14.9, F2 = 16.6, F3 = 14.01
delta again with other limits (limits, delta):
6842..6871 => 26.2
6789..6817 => 26.1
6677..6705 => 26.3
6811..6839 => 26.1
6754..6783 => 24.7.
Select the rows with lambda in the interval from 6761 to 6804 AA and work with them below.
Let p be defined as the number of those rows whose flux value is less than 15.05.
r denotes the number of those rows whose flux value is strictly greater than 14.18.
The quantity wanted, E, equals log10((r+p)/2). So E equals 0.93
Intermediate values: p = 12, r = 5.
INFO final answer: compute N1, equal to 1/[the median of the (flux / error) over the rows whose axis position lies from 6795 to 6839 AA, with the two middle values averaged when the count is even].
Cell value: 0.032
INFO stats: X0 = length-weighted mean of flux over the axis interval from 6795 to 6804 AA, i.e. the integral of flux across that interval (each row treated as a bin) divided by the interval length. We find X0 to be 14.2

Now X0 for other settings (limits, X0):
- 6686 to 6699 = 14.6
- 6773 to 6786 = 14.3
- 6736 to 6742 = 13.7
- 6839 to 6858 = 14.2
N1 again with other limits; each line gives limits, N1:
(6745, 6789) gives 0.050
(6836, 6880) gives 0.039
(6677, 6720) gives 0.032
